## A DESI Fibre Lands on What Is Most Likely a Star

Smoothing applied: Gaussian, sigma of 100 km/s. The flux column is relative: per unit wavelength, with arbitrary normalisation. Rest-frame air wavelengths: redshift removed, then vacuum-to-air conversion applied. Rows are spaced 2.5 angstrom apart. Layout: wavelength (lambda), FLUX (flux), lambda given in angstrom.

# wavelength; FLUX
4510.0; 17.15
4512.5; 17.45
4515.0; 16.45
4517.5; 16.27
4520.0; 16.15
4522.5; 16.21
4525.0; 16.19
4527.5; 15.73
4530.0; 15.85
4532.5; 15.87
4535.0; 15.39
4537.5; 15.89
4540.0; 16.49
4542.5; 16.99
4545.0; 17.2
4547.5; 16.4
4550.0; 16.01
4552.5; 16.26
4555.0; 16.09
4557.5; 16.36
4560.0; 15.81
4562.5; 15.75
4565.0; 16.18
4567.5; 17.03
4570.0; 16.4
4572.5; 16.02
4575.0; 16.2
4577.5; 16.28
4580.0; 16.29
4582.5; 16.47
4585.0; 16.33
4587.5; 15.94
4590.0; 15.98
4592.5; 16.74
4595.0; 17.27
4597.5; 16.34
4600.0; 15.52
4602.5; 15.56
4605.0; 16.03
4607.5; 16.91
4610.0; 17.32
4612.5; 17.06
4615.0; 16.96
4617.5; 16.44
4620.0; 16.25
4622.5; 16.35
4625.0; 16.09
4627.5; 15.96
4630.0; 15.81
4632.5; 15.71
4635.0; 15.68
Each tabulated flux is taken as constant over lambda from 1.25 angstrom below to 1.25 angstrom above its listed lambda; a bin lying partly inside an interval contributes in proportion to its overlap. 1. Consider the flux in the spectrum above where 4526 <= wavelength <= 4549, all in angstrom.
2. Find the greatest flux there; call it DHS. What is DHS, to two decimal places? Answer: 17.20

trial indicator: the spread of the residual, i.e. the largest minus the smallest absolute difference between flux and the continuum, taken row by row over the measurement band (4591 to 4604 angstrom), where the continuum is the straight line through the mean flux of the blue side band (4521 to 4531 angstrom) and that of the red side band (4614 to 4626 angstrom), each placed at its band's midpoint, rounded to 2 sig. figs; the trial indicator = 0.94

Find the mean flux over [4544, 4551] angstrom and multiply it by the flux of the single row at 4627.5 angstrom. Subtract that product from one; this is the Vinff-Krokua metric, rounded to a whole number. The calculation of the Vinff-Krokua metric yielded -263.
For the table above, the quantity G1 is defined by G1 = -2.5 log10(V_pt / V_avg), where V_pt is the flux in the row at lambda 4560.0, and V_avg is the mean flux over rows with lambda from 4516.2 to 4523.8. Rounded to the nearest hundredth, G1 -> 0.03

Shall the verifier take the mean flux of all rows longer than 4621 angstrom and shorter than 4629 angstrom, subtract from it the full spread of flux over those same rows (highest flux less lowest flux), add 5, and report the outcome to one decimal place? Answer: 20.7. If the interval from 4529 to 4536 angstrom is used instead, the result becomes 20.2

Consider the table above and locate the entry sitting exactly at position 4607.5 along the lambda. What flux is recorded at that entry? 16.91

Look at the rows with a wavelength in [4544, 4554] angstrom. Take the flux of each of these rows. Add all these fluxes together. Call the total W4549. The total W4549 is 65.9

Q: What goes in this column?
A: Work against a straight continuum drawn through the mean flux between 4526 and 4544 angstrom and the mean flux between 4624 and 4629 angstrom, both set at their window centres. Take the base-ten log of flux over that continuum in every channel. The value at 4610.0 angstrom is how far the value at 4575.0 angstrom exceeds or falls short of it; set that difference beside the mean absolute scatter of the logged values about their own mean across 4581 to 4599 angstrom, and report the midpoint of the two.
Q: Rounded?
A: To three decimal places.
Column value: -0.010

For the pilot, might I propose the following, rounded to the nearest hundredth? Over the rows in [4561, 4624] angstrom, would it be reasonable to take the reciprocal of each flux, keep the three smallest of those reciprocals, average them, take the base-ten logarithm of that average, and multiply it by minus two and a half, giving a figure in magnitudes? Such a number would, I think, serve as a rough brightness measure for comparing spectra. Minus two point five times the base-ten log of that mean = 3.09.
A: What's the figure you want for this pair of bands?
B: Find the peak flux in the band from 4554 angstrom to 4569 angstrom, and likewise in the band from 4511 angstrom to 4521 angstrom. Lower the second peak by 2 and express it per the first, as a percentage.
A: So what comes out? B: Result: 90.7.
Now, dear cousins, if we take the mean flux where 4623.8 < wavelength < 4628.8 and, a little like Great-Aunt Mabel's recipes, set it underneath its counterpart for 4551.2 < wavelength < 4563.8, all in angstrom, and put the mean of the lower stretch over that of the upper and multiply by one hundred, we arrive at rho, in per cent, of 100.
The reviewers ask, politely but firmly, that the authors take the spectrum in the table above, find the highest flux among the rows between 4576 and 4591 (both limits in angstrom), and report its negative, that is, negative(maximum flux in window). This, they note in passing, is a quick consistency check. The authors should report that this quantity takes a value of -16.5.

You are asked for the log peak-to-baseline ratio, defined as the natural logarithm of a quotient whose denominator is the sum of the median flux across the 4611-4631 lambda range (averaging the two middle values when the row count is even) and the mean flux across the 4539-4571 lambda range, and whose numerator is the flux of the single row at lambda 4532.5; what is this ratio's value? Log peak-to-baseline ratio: -0.722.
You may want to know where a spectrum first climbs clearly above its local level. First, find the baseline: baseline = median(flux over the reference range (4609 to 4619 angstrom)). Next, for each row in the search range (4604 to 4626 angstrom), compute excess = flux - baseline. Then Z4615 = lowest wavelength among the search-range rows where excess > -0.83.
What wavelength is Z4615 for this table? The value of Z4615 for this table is 4607.5 angstrom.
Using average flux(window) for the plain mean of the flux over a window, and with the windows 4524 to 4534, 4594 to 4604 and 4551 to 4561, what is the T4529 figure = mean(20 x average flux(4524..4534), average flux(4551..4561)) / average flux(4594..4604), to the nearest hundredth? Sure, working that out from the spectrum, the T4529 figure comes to 10.34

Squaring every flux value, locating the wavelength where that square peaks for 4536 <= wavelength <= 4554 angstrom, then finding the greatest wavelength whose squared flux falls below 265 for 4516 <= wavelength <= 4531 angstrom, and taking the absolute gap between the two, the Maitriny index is 15.0 angstrom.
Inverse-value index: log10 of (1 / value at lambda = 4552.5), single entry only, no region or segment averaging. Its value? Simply -1.21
